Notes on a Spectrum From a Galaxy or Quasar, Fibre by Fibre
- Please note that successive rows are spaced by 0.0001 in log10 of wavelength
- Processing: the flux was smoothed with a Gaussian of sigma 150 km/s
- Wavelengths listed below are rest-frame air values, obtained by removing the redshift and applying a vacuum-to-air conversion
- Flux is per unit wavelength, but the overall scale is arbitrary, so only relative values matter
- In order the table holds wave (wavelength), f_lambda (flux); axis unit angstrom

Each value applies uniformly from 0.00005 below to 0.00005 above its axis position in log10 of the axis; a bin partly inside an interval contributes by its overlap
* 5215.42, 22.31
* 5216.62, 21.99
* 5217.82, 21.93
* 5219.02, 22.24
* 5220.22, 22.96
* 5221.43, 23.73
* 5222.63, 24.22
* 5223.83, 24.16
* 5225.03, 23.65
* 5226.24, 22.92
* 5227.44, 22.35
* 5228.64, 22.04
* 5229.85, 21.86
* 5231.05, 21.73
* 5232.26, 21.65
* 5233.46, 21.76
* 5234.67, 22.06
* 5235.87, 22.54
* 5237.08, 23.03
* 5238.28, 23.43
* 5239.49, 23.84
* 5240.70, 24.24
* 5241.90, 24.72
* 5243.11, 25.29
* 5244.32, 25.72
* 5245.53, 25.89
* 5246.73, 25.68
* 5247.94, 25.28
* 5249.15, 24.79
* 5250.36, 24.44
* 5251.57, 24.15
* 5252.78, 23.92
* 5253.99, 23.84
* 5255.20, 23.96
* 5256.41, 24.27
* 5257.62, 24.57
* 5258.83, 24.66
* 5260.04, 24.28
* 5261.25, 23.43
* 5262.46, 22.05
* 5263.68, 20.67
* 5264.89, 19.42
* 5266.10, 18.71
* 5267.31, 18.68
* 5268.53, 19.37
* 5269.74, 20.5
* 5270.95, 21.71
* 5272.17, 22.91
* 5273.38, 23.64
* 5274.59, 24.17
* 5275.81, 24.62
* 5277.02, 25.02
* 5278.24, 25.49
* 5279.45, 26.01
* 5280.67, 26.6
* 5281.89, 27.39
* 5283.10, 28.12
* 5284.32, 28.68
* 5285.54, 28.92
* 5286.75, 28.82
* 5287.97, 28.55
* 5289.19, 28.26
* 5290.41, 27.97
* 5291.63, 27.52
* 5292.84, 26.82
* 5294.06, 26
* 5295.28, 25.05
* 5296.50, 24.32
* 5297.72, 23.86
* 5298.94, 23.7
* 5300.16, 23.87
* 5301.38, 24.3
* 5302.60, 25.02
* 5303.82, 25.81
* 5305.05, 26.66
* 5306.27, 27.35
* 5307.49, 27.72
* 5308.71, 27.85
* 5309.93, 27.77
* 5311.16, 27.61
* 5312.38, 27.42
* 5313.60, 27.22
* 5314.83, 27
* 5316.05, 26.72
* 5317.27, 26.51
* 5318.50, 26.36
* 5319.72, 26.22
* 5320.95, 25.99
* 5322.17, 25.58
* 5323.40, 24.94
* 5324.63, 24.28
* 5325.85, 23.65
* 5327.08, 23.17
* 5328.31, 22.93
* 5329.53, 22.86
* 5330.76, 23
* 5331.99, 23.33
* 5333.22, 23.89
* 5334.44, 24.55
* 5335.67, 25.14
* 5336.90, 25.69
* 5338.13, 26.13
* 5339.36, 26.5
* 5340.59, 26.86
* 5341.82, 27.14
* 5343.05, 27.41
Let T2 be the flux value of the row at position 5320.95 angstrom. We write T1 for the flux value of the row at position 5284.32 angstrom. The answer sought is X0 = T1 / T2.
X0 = 1.10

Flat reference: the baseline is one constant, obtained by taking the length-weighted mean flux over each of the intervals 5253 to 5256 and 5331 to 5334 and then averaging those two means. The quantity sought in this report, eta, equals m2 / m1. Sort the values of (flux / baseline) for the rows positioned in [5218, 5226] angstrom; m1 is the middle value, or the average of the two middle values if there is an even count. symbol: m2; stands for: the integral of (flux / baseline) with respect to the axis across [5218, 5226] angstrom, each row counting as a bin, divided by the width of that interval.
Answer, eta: 0.99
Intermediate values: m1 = 1.00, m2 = 0.98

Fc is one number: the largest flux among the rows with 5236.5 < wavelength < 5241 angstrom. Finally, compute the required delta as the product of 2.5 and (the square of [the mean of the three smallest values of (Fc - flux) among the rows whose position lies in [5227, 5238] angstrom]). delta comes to 6.4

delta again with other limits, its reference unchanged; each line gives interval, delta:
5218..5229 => 0.1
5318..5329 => 9.5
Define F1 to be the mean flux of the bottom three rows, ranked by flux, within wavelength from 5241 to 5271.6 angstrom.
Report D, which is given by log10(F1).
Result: 1.28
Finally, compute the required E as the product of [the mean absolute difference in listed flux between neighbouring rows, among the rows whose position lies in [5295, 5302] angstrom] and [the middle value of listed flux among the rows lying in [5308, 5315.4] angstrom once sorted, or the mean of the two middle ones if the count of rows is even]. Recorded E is 10.7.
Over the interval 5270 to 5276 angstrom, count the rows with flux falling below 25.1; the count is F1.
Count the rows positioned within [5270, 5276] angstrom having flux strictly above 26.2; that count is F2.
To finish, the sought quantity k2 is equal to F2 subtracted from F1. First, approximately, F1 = 5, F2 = 0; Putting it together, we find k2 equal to 5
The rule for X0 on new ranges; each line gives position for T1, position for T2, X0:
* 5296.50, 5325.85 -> 1.03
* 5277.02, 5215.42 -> 1.12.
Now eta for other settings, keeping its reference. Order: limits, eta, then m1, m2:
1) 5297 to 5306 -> 1.02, 1.02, 1.04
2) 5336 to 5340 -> 1.00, 1.10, 1.09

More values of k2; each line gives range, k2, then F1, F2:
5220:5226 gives 5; 5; 0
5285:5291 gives -5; 0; 5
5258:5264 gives 5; 5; 0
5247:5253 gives 4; 4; 0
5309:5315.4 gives -5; 0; 5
